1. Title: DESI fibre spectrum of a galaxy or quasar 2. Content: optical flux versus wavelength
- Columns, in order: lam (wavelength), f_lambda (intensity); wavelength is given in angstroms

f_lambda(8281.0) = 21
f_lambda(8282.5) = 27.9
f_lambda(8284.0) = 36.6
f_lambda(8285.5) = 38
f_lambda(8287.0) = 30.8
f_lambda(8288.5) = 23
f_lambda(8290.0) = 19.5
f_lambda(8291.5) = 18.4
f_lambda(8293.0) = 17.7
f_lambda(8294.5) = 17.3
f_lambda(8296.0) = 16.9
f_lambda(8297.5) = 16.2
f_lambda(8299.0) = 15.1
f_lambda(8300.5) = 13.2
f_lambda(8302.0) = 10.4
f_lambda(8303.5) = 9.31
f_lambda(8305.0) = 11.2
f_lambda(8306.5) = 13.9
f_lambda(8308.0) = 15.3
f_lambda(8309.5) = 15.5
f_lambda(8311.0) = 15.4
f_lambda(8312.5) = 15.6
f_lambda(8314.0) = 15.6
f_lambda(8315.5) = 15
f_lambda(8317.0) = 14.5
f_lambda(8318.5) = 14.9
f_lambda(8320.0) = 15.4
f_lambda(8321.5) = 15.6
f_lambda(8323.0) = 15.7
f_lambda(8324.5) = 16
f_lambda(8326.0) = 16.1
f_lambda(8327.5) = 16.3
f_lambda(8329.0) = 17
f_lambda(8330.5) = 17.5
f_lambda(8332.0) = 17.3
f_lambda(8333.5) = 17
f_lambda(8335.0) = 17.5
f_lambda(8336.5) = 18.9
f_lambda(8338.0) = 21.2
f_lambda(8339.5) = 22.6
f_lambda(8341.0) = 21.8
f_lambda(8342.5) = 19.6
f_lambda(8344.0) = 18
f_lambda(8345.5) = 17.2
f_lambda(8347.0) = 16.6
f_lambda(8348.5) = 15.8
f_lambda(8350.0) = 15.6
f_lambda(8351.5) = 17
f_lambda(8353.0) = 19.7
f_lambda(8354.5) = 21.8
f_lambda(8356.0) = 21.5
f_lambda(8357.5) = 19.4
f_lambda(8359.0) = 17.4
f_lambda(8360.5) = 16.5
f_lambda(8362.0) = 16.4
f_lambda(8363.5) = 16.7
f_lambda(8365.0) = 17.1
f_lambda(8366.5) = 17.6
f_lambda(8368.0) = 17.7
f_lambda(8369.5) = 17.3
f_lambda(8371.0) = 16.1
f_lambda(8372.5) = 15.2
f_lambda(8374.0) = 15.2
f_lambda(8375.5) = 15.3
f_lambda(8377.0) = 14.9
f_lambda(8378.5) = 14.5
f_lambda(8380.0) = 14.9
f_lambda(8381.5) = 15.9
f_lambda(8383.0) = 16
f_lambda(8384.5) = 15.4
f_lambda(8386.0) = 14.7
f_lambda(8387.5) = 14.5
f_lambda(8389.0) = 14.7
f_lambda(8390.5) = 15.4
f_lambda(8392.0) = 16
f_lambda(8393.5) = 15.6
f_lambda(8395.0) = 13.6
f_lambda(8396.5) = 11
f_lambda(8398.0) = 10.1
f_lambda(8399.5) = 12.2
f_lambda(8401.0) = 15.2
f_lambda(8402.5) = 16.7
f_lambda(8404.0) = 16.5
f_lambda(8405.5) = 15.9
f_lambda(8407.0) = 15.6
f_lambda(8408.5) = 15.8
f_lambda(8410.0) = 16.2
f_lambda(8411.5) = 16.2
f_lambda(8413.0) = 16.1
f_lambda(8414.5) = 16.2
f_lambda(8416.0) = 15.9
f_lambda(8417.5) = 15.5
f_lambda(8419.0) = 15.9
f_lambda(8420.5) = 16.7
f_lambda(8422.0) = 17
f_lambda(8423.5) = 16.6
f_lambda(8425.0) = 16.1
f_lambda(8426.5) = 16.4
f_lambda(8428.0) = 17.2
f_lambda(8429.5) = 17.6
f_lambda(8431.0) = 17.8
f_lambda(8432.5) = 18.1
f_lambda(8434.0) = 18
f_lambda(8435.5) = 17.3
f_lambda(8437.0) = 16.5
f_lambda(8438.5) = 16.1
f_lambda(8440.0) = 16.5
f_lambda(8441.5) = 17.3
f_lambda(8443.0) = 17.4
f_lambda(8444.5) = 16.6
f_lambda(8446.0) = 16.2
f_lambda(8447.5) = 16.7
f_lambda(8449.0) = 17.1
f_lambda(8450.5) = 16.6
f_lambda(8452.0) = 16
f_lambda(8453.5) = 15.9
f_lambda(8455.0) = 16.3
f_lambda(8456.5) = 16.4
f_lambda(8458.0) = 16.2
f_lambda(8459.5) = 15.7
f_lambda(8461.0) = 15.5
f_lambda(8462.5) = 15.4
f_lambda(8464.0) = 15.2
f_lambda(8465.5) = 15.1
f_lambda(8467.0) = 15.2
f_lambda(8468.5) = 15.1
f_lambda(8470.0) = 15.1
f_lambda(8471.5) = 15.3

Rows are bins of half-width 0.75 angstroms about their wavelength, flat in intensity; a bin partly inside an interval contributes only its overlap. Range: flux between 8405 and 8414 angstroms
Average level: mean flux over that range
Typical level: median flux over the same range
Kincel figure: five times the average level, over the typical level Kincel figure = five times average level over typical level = 4.99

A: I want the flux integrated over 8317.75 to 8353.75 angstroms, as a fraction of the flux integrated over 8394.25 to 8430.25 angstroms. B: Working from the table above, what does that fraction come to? 1.129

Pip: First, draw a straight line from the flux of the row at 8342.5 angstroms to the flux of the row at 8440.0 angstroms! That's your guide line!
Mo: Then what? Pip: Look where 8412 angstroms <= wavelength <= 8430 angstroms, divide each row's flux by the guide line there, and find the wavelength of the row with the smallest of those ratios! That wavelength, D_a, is 8417.5 angstroms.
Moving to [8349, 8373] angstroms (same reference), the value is 8350.0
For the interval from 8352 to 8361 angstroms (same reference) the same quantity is 8360.5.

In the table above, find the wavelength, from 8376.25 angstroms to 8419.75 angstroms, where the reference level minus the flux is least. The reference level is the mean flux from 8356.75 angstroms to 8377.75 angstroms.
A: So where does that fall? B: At 8402.5 angstroms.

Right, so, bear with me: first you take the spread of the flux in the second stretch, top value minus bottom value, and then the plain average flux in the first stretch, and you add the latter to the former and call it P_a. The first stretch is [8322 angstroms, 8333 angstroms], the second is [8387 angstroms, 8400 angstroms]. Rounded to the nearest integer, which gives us 22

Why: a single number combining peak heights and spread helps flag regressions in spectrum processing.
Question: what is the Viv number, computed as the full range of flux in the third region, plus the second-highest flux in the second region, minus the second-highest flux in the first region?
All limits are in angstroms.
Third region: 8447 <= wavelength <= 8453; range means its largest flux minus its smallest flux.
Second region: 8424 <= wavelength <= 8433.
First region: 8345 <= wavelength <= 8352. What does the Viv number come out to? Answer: 1.9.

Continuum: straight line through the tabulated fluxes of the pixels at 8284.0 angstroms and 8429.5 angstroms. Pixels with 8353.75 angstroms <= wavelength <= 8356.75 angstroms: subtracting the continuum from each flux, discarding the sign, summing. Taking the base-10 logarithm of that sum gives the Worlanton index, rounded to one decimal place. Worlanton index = 1.1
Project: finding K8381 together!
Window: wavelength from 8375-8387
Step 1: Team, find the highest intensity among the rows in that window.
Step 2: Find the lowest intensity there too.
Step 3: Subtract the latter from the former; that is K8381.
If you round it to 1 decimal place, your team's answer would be 1.5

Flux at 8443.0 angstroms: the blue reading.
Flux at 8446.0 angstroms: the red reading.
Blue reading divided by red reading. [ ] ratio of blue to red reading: 1.07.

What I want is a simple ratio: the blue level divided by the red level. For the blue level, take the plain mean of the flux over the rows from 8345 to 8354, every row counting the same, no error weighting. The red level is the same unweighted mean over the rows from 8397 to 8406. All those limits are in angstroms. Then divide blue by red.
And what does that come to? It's 1.2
